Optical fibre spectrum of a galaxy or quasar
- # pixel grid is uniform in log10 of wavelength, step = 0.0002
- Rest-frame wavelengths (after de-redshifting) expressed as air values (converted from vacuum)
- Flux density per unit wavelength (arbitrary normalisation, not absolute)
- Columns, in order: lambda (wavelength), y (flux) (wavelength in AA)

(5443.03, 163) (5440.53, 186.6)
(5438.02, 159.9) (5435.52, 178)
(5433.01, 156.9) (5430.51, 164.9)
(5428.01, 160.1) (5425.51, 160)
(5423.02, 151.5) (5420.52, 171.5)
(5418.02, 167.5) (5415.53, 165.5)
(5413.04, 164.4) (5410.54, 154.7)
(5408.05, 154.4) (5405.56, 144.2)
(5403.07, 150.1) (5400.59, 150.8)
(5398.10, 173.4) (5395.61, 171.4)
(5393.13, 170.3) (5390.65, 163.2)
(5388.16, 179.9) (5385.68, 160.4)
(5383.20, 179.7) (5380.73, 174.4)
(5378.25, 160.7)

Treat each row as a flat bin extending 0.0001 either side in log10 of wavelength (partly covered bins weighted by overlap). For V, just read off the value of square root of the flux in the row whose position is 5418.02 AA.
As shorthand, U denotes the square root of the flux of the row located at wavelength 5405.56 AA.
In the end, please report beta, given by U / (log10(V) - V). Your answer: -1.02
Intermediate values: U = 12.0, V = 12.9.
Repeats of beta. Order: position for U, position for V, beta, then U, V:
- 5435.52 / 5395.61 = -1.11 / 13.3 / 13.1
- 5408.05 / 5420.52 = -1.04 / 12.4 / 13.1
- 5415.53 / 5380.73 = -1.06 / 12.9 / 13.2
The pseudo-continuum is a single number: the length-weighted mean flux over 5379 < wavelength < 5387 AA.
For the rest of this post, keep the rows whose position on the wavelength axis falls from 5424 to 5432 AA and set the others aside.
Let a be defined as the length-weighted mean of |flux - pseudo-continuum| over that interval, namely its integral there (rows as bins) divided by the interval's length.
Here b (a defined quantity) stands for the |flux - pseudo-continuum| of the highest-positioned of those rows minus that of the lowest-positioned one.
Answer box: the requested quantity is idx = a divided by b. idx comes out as -2.0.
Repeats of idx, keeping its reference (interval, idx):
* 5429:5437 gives 11.7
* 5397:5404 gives 0.8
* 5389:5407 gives 0.6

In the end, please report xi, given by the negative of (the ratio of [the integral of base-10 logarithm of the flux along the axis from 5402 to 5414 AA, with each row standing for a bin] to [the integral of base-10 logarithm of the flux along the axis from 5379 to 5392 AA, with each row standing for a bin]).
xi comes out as -0.90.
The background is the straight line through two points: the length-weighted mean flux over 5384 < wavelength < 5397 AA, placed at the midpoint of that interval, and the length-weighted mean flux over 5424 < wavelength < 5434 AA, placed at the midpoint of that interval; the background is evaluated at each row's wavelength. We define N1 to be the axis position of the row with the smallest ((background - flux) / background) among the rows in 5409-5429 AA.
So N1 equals 5420.52 AA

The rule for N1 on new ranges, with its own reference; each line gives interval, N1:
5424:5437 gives 5435.52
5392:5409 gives 5398.10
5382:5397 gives 5388.16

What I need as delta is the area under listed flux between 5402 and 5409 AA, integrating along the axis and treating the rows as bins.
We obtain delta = 1045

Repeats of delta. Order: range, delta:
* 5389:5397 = 1351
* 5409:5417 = 1292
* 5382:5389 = 1211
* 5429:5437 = 1329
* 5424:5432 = 1291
